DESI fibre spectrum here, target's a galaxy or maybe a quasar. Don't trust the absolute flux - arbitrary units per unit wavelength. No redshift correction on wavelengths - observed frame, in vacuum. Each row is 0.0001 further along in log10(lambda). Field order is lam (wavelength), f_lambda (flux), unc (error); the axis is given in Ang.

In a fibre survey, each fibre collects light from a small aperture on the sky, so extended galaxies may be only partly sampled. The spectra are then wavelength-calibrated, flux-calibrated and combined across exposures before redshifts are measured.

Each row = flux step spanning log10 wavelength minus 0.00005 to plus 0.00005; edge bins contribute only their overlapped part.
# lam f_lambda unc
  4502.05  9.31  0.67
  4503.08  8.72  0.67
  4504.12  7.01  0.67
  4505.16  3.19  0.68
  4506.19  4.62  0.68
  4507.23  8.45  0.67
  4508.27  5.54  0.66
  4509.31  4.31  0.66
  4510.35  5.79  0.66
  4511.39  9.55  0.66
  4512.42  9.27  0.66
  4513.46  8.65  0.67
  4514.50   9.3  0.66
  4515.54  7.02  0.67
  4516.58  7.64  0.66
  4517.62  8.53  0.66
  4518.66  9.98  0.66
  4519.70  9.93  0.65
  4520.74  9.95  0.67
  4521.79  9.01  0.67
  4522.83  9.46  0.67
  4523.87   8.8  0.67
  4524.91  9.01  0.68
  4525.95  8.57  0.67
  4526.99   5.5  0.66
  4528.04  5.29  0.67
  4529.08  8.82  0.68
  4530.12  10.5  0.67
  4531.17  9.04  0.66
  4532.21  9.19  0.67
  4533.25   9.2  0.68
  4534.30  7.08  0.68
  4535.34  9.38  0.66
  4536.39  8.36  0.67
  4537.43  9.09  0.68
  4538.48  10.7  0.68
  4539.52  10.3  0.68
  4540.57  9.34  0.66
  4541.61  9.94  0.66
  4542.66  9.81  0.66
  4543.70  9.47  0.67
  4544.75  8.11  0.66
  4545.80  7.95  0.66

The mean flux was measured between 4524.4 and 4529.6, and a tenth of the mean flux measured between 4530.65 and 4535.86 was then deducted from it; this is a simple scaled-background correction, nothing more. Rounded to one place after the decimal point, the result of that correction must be 6.6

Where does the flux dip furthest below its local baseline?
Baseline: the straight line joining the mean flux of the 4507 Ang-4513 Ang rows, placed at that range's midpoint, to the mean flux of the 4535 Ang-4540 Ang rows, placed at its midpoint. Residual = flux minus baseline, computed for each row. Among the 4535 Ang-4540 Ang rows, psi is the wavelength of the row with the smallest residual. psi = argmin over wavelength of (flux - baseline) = 4536.39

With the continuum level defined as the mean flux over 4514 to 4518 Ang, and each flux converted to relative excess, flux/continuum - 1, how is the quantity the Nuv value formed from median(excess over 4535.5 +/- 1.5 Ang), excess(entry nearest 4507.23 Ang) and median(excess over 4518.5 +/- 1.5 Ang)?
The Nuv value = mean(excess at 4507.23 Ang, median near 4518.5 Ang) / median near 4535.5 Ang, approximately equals 4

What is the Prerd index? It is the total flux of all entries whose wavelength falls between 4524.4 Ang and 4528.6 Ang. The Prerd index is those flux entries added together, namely 28.4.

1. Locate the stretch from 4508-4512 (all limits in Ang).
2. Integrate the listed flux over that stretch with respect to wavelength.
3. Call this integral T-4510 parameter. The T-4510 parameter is 26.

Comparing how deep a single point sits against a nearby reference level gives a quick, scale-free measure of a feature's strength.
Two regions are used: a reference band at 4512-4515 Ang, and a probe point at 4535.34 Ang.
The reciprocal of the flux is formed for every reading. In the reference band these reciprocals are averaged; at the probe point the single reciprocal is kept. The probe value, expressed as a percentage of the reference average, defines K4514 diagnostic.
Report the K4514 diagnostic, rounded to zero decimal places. 97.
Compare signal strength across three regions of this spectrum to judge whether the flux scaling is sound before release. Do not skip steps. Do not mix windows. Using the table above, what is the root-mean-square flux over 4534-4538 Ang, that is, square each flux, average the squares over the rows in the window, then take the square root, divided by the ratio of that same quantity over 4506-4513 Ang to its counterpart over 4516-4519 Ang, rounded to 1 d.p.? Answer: 10.5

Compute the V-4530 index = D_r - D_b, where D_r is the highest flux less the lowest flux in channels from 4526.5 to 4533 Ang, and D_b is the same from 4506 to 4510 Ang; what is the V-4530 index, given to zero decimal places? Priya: 1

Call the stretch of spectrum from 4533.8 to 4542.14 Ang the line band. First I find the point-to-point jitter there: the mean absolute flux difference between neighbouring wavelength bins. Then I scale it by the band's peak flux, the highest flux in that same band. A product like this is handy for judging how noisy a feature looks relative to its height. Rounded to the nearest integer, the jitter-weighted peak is 12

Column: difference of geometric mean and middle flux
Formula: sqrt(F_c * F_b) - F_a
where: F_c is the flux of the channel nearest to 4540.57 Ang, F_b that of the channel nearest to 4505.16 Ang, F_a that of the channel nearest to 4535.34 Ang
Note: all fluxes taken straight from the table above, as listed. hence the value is -3.9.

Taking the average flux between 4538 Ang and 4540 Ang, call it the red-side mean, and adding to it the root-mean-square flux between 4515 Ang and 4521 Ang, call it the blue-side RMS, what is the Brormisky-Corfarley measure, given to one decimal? 19.4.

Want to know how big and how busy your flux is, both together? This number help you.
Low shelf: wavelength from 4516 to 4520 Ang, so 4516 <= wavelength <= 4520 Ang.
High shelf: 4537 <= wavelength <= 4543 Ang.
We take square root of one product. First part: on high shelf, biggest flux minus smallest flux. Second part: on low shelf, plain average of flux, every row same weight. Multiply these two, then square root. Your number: 3.8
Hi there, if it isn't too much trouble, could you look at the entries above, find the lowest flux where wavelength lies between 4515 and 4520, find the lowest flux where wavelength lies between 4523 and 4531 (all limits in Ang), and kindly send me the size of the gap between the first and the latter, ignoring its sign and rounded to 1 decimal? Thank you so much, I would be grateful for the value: 1.7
